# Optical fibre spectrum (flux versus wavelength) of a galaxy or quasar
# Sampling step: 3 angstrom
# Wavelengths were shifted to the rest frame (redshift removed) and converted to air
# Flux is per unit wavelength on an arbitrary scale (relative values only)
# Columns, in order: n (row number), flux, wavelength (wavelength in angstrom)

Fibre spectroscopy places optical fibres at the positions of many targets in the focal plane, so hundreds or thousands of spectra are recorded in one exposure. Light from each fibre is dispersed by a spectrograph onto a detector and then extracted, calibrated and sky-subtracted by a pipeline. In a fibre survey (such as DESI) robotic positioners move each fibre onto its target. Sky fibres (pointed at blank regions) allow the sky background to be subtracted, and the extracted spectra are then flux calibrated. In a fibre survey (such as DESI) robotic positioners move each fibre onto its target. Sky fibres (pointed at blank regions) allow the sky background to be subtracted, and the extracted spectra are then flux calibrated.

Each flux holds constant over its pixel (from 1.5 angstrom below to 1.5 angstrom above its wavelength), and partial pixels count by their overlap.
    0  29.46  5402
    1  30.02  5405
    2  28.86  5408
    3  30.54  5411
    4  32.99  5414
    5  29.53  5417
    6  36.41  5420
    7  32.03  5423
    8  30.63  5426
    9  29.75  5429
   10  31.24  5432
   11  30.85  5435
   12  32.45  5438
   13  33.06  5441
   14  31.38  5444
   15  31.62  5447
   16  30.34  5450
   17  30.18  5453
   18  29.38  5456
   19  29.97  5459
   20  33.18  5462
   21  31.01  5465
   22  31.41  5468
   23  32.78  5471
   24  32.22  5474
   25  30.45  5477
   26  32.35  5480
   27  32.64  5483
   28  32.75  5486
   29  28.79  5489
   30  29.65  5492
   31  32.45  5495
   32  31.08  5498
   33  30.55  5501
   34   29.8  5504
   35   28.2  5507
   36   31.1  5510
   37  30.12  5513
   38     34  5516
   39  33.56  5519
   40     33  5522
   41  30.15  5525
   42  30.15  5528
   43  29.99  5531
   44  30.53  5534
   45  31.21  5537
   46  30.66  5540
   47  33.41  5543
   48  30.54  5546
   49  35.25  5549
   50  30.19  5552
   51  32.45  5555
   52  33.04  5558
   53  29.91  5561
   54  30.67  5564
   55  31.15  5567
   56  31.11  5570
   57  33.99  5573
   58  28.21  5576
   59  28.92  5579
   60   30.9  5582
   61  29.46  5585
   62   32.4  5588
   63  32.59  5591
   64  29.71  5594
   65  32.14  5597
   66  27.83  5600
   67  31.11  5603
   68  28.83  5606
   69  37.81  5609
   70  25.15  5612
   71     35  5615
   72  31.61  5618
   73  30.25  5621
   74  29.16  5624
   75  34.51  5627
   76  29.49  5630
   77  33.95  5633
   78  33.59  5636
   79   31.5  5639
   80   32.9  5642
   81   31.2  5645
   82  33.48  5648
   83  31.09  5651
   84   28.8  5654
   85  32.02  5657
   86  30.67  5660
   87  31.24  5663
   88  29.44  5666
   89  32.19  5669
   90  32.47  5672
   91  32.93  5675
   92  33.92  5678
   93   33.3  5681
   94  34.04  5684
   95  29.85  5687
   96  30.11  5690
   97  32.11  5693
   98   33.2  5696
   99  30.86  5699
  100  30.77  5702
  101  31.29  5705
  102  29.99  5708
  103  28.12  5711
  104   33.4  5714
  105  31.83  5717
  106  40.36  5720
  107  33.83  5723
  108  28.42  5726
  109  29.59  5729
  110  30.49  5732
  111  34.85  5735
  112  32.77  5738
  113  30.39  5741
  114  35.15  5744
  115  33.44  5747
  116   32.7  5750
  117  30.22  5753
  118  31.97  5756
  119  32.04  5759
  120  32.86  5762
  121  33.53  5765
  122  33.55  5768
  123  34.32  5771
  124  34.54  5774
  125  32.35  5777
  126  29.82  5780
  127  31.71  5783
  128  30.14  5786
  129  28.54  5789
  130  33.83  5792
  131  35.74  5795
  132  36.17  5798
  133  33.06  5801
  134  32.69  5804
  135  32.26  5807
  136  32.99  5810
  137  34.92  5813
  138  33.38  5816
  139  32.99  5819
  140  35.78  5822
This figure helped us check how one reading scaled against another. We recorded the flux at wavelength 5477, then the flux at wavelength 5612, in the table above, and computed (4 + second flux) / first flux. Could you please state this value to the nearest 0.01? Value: 0.96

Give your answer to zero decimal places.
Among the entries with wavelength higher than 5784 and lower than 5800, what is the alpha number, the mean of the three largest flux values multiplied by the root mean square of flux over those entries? 1164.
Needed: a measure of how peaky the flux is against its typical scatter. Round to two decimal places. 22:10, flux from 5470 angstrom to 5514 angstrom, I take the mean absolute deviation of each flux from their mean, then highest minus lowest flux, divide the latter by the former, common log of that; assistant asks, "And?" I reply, 0.56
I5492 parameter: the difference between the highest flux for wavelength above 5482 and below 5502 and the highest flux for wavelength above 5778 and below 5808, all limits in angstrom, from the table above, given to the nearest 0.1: -3.4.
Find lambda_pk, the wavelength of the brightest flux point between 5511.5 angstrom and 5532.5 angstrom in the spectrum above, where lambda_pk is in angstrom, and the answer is 5516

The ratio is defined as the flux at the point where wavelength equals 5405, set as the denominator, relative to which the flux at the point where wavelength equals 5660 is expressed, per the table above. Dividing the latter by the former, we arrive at 1.02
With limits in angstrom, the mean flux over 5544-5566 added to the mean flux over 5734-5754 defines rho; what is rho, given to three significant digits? 64.5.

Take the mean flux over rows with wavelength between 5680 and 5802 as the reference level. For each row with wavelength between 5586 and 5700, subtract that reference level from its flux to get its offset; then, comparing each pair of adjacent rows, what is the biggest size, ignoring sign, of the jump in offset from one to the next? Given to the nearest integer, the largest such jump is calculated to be 13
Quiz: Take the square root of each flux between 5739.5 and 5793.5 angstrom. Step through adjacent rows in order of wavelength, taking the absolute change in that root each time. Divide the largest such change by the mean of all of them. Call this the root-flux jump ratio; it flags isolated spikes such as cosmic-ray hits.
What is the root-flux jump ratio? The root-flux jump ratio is 3.1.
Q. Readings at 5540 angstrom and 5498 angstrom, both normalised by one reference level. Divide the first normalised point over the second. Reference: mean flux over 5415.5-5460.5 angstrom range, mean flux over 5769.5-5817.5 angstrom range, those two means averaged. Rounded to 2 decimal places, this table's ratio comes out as 0.99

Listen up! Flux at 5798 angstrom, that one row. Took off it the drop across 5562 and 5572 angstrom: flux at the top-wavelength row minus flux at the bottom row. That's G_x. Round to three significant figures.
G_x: 35.7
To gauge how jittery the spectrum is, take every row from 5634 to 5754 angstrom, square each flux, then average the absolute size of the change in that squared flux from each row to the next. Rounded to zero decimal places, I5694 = 144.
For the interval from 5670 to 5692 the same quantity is 79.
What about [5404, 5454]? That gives 119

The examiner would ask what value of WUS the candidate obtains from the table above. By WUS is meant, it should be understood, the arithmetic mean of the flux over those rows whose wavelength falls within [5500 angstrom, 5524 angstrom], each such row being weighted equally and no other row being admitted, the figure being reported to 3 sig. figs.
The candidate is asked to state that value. 31.3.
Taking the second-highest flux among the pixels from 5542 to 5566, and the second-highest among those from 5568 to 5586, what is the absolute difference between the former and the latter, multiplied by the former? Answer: 77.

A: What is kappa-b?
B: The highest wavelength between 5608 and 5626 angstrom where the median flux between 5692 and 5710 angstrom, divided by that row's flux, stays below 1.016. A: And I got 5618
